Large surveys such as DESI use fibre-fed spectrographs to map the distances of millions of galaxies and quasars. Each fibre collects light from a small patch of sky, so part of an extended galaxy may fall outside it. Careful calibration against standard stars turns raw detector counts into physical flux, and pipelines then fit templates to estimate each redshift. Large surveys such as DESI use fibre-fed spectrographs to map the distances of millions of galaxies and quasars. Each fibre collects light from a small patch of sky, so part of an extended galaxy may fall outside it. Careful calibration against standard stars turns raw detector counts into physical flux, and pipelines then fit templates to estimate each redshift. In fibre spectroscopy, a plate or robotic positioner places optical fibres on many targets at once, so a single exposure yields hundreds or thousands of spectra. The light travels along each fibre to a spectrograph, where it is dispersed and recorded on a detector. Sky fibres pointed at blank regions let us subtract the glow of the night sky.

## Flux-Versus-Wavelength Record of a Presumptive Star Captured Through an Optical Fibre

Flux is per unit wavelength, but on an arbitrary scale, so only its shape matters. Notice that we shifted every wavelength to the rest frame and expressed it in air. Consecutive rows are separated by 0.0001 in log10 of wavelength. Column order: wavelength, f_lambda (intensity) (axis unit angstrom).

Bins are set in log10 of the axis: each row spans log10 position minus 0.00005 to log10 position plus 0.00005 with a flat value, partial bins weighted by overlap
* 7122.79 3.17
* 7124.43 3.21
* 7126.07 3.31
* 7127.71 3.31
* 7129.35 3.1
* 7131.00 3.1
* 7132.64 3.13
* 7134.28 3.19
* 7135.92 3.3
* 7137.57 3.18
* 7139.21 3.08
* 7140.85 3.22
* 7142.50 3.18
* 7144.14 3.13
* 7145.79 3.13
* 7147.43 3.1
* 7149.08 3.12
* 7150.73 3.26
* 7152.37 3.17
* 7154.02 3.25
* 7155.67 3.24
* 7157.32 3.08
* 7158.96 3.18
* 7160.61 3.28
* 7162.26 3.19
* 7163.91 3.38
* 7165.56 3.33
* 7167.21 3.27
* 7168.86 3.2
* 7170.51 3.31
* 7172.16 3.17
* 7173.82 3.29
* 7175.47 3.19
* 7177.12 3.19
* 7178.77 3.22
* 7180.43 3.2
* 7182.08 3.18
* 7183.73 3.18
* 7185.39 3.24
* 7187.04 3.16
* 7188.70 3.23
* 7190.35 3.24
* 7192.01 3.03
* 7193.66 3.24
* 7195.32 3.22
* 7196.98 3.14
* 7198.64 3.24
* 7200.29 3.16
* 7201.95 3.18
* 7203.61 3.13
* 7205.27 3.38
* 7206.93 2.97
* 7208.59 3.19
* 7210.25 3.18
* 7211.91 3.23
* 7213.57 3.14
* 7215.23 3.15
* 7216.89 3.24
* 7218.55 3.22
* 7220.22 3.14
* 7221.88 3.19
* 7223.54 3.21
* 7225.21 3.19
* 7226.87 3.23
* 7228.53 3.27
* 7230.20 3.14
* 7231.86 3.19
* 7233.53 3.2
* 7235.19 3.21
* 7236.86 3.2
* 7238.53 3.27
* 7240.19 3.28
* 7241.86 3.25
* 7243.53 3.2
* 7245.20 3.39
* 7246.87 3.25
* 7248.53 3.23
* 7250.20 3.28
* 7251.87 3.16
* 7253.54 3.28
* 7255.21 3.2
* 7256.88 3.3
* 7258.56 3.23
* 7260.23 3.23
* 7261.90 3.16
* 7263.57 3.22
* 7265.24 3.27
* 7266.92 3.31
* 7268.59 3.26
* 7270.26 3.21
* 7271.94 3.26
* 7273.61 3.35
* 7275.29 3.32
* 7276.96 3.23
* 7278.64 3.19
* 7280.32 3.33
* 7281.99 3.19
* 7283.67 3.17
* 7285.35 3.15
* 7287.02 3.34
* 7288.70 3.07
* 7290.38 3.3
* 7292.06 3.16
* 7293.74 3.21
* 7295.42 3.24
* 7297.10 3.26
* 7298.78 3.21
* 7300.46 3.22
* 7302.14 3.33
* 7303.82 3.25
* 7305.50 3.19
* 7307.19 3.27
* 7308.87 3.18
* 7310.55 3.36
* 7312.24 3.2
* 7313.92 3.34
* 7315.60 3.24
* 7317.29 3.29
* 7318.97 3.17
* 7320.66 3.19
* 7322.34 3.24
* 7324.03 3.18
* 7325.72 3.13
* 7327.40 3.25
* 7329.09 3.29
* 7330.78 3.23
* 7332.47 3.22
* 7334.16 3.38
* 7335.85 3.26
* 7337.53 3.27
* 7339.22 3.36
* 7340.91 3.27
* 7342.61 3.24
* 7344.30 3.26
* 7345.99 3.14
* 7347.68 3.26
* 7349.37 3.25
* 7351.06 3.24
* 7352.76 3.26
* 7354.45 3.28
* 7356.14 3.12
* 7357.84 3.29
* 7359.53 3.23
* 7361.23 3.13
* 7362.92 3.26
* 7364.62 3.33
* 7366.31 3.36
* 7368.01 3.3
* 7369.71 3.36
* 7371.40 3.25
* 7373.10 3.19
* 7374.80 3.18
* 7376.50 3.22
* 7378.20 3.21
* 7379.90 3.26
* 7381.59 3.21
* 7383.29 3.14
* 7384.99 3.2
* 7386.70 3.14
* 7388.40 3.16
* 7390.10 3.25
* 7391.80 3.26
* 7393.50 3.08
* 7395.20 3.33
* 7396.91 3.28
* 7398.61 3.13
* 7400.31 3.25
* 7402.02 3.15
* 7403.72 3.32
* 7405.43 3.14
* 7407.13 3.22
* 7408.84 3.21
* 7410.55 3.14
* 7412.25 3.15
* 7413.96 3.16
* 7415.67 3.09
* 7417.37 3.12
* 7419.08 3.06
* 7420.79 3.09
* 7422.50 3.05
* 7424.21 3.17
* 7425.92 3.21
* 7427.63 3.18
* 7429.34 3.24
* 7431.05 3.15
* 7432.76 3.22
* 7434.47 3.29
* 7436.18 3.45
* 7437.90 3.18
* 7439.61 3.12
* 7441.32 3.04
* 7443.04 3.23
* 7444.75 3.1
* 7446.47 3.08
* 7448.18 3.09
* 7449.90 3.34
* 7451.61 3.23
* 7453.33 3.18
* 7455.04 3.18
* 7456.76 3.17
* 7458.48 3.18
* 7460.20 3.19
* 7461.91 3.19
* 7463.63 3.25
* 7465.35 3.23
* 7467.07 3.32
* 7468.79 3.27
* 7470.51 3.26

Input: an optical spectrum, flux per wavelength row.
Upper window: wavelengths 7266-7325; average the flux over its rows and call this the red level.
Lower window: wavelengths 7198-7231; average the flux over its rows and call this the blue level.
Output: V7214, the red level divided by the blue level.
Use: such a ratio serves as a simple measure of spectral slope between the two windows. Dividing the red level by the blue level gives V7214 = 1.02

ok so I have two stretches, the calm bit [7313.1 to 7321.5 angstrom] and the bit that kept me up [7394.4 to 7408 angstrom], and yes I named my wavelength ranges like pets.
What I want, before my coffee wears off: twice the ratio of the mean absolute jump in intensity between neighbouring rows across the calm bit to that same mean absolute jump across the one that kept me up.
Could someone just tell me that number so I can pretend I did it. 1.2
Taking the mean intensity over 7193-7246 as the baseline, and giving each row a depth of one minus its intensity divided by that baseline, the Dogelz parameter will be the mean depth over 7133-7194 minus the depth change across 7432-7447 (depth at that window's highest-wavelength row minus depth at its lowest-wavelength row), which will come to -0.043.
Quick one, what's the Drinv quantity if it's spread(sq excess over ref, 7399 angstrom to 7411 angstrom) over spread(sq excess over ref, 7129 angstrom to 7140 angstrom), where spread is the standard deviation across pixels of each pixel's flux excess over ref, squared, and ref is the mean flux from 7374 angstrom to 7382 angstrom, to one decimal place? 0.6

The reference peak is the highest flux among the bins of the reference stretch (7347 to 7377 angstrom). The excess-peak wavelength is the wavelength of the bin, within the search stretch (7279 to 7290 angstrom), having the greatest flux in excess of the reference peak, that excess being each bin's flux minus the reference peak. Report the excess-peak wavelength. 7287.02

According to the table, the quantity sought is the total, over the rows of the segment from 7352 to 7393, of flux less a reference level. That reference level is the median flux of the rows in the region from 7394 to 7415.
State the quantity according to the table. 1.15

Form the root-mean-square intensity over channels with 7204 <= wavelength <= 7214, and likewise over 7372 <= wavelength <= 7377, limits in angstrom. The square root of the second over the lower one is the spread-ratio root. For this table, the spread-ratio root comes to 1.00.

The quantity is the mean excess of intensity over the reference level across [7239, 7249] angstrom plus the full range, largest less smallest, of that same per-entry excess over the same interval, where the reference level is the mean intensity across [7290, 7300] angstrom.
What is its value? 0.23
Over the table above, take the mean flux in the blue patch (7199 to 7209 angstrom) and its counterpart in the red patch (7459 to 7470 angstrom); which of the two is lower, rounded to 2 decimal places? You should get 3.17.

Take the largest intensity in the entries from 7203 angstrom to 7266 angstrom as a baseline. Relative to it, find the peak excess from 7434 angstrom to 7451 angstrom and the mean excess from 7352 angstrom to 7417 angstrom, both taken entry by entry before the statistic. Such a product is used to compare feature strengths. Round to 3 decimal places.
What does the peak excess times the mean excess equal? -0.010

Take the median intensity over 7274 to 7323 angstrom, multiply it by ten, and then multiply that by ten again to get 323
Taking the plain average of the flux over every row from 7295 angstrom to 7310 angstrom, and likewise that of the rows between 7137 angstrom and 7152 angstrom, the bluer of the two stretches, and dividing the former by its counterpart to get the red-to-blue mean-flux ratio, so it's 1.03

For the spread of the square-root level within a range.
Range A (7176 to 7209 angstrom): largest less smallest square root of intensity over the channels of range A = 0.115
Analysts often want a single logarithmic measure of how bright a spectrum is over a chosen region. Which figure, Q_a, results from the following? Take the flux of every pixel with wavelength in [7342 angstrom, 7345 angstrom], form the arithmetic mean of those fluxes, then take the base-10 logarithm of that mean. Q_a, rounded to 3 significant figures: 0.512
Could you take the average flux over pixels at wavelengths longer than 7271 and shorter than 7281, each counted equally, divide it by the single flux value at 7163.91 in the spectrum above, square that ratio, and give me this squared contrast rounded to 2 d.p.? 0.94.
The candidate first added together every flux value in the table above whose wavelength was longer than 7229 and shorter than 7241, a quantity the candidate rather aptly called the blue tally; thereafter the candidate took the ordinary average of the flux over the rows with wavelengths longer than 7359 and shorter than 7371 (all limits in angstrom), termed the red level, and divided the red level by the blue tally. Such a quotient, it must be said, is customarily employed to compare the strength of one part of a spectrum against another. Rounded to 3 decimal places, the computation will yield 0.146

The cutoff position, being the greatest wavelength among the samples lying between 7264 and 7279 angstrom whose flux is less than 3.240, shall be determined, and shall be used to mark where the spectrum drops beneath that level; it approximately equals 7278.64 angstrom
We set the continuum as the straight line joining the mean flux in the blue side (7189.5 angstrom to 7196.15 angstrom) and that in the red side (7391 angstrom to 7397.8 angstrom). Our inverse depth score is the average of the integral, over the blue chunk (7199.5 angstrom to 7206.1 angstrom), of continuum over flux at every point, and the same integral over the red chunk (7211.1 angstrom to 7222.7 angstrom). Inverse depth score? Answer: 9.1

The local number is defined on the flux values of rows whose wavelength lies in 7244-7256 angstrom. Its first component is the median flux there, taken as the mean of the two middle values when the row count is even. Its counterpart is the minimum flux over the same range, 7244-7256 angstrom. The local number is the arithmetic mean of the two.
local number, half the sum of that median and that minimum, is 3.205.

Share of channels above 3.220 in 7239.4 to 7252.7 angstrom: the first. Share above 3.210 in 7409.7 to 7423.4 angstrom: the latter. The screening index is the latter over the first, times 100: 0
